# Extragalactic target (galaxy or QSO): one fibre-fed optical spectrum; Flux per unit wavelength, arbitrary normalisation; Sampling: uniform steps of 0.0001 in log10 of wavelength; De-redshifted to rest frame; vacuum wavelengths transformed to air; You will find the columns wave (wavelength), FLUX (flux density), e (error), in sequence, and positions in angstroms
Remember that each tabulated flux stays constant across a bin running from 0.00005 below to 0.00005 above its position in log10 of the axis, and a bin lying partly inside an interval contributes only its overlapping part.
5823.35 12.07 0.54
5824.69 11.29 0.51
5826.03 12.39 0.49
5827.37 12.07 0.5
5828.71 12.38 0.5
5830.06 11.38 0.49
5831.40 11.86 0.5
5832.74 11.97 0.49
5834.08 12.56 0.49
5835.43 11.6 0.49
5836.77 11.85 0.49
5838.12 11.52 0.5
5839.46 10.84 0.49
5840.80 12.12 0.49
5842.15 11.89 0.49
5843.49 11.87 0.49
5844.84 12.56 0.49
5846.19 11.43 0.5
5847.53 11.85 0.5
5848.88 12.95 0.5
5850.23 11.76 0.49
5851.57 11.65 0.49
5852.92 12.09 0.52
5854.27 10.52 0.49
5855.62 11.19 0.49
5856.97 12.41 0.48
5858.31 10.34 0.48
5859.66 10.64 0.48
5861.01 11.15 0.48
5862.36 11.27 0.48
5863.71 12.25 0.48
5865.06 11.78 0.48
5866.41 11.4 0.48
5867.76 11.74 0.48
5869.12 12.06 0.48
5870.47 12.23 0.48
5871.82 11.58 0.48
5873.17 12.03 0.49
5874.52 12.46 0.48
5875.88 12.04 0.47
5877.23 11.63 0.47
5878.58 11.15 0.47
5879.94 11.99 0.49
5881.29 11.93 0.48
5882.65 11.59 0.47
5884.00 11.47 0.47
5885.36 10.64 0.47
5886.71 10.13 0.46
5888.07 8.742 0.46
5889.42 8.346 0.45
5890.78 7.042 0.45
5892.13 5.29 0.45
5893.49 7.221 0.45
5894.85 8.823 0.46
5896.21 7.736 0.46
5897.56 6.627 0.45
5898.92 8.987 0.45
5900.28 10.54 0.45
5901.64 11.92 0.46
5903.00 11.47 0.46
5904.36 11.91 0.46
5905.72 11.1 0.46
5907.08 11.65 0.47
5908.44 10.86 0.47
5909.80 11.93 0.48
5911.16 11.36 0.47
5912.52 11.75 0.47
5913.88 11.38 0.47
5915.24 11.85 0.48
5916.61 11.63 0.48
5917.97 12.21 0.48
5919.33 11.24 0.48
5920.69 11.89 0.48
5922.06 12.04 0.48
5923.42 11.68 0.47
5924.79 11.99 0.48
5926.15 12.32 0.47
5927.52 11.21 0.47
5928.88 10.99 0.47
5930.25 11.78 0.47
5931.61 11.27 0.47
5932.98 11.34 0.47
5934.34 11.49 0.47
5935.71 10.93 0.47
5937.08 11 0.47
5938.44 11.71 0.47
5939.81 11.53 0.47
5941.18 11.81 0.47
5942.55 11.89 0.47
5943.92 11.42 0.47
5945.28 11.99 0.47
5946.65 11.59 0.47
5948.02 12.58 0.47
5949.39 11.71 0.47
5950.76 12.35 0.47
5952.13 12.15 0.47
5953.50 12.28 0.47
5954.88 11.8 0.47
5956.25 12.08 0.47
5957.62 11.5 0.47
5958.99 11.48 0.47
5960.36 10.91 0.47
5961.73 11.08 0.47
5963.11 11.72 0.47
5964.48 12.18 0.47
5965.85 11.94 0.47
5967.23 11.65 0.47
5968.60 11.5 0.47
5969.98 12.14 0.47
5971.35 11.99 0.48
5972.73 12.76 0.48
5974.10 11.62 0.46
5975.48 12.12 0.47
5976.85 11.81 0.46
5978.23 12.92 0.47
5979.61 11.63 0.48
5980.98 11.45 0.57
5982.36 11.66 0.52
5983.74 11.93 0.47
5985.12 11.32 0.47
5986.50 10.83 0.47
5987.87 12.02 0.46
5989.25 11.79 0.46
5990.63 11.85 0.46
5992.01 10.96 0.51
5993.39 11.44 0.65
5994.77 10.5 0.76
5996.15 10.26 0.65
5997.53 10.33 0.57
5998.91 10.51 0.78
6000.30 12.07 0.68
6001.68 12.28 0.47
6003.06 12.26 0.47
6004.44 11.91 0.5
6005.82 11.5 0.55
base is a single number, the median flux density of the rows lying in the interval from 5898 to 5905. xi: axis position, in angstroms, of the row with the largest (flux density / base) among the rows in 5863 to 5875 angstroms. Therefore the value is 5874.52 angstroms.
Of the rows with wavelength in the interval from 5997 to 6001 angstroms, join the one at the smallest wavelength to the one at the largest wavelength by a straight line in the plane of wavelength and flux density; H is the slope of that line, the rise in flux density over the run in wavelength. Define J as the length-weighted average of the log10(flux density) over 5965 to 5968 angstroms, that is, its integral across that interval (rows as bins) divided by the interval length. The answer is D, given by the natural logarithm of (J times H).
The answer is -0.4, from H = 0.63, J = 1.07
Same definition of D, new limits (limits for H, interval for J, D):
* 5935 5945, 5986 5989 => -2.8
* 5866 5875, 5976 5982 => -2.0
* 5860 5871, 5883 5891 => -2.2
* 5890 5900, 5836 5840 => -1.4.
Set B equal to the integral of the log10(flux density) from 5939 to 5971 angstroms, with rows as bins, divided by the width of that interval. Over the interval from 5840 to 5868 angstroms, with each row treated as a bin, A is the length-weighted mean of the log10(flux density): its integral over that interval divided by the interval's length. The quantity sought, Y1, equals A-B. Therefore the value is -0.005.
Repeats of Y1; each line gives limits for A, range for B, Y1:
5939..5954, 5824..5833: 0.001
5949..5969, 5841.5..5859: 0.001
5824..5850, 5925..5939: 0.018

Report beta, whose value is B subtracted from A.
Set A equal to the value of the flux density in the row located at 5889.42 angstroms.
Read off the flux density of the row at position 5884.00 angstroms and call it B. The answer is -3.1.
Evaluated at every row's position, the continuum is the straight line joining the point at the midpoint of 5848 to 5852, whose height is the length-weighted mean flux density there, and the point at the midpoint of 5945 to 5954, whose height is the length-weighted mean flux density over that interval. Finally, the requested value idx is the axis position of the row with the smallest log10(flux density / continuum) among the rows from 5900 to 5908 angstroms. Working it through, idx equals 5900.28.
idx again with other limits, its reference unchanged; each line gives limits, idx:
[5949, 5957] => 5949.39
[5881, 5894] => 5892.13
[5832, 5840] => 5839.46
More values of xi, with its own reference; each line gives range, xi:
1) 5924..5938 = 5926.15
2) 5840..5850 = 5848.88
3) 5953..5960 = 5953.50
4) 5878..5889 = 5879.94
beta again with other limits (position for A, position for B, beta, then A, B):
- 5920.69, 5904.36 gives 0.0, 11.89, 11.91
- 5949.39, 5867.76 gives 0.0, 11.71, 11.74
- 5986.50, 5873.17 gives -1.2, 10.83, 12.03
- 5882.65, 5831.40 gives -0.3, 11.59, 11.86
